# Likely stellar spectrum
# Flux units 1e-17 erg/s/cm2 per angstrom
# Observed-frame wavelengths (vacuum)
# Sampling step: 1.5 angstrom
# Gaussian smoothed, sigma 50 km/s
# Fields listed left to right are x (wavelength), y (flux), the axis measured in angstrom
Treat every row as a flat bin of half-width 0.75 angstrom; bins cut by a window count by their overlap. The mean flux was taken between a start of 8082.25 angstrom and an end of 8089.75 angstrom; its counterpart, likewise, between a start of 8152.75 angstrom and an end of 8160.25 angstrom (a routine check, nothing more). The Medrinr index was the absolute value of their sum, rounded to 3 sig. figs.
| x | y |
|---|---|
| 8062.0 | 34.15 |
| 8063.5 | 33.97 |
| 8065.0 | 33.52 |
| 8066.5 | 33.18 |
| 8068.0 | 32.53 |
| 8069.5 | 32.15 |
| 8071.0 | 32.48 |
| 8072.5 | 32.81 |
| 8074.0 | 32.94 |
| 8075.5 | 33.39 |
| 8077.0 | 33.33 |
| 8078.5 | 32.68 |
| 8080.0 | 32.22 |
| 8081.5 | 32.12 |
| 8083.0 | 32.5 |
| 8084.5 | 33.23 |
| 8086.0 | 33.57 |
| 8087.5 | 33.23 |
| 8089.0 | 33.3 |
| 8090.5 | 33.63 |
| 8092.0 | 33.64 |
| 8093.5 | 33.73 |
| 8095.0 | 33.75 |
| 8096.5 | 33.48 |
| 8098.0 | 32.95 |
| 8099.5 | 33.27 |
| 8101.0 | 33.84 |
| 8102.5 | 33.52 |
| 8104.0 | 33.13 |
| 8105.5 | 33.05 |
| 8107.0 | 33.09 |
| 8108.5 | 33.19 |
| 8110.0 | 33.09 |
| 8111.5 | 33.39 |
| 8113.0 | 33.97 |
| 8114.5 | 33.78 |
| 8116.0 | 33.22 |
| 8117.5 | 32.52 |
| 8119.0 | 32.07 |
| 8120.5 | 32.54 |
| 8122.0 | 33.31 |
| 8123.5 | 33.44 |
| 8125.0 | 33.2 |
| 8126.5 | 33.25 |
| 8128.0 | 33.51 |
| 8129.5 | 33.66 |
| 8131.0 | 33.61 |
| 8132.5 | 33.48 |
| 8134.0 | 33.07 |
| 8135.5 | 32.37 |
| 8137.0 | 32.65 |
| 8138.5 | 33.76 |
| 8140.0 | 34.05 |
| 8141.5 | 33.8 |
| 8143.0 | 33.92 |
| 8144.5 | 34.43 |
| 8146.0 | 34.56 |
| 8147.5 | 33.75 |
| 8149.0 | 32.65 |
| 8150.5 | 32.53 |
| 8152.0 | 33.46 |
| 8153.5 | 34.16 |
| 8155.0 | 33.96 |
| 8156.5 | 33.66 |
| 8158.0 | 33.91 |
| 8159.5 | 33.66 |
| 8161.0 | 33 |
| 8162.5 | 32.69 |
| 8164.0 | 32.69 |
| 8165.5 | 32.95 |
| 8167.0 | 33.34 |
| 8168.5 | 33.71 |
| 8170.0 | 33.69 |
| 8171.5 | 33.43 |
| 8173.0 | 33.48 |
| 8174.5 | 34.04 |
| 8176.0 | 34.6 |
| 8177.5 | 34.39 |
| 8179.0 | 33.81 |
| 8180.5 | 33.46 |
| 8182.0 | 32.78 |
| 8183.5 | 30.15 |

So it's 67.0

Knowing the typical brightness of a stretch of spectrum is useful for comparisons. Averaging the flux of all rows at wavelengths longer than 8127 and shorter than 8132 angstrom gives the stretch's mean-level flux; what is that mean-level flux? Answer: 33.6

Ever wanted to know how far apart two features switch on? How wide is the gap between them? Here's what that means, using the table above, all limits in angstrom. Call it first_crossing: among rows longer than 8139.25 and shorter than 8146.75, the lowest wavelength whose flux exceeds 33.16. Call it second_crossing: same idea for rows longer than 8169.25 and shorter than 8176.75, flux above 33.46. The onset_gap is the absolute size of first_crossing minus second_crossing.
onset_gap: 30.0 angstrom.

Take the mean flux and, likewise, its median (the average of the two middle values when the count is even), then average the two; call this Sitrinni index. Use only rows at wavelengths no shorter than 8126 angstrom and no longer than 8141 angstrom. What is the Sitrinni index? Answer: 33.4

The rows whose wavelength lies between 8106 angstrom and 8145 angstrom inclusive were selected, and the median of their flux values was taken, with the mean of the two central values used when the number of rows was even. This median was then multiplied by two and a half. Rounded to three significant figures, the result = 83.4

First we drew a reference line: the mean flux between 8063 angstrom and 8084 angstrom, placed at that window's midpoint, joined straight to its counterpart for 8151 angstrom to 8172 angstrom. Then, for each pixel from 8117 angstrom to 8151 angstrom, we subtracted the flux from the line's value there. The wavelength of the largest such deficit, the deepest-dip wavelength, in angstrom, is 8119.0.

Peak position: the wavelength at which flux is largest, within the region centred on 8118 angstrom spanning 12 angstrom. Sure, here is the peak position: 8113.0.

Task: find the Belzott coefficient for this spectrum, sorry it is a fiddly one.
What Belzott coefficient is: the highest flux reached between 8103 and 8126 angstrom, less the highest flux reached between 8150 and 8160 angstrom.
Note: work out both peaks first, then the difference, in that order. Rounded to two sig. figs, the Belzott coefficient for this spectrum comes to -0.19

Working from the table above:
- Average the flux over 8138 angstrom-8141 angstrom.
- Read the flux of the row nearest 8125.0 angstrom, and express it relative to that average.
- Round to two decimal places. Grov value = 0.98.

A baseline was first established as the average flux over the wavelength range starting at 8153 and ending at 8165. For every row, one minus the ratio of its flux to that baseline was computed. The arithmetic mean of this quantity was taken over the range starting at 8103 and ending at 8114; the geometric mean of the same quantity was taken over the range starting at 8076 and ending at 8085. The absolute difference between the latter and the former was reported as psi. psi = 0.012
